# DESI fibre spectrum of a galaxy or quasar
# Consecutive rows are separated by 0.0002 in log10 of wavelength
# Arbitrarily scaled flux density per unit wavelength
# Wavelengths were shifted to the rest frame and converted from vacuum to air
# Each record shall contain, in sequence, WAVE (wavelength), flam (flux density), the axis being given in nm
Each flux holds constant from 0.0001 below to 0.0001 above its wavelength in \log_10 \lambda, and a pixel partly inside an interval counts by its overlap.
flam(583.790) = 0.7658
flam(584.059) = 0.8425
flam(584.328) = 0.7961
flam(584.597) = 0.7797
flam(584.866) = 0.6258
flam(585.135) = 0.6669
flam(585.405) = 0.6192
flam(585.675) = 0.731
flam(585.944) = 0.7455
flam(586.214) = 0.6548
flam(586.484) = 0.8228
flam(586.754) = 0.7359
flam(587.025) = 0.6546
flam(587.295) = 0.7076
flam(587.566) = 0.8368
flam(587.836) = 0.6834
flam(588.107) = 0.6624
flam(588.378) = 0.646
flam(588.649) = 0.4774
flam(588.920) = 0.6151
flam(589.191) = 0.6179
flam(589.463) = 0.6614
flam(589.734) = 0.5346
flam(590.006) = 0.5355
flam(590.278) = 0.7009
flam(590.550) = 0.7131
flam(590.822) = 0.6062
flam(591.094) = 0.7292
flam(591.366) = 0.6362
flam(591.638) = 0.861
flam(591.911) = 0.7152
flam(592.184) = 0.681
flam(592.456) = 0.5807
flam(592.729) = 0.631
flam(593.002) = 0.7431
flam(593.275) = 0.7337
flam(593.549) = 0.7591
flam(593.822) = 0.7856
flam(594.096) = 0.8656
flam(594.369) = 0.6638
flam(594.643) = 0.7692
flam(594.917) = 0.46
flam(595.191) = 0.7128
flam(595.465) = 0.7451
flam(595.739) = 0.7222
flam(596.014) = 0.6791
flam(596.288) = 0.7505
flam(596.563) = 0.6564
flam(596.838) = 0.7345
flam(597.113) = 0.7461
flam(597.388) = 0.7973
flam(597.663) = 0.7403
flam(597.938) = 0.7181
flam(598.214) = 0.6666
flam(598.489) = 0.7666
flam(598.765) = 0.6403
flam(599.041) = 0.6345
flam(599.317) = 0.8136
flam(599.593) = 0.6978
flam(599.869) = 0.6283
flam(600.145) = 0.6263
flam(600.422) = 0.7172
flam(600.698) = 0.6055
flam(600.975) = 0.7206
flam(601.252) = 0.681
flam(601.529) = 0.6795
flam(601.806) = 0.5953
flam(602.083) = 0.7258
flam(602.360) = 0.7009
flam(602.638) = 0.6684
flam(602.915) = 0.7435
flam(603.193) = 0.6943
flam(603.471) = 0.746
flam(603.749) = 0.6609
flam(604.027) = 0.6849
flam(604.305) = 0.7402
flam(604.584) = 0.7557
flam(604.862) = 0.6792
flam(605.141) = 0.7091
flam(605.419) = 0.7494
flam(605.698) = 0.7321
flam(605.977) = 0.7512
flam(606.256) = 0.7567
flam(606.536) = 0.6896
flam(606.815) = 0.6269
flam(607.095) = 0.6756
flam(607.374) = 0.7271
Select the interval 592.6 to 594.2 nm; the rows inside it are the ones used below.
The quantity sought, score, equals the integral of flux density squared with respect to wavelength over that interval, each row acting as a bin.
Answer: 0.91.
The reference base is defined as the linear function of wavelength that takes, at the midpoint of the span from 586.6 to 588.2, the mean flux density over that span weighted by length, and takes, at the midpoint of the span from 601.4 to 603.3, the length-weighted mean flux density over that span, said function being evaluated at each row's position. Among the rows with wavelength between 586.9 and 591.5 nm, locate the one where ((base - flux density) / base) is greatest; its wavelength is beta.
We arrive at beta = 588.649 nm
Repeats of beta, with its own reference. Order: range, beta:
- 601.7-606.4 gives 601.806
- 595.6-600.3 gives 600.145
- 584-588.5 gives 585.405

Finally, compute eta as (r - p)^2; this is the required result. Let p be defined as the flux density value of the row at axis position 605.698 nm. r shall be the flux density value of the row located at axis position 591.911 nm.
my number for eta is 0.000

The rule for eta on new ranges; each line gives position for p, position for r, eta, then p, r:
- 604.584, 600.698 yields 0.023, 0.7557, 0.6055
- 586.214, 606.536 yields 0.001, 0.6548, 0.6896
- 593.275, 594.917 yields 0.075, 0.7337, 0.46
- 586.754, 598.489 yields 0.001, 0.7359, 0.7666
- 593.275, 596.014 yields 0.003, 0.7337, 0.6791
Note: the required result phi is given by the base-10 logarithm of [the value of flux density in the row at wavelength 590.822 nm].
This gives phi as -0.217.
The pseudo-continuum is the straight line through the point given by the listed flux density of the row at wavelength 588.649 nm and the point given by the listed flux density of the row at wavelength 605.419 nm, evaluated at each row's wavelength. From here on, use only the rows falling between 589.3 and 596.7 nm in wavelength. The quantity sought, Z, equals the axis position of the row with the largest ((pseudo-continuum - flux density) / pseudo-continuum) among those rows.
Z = 594.917 nm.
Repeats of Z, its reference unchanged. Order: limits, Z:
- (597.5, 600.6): 600.145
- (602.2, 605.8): 603.749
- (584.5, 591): 588.649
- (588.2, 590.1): 588.649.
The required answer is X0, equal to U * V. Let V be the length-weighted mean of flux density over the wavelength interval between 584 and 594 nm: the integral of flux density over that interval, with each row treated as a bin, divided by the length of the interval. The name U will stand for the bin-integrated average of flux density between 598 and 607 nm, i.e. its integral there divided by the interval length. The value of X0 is 0.480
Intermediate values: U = 0.697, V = 0.69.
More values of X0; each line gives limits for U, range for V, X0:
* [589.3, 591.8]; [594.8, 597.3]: 0.461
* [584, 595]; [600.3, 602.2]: 0.465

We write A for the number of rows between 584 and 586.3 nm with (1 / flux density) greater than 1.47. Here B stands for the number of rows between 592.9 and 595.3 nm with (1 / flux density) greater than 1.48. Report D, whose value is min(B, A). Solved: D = 2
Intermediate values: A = 4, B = 2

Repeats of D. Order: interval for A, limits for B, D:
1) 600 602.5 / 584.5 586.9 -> 4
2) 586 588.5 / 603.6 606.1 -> 1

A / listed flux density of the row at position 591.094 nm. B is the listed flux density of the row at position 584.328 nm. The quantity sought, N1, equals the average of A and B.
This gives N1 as 0.763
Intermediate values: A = 0.7292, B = 0.7961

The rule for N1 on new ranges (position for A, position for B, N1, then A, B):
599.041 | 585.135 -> 0.651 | 0.6345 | 0.6669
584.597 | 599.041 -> 0.707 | 0.7797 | 0.6345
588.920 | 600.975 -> 0.668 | 0.6151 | 0.7206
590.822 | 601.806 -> 0.601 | 0.6062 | 0.5953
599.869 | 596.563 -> 0.642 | 0.6283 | 0.6564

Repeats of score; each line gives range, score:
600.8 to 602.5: 0.79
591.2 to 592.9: 0.81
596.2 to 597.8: 0.87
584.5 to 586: 0.72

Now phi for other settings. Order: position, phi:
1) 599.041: -0.198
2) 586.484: -0.085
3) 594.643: -0.114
